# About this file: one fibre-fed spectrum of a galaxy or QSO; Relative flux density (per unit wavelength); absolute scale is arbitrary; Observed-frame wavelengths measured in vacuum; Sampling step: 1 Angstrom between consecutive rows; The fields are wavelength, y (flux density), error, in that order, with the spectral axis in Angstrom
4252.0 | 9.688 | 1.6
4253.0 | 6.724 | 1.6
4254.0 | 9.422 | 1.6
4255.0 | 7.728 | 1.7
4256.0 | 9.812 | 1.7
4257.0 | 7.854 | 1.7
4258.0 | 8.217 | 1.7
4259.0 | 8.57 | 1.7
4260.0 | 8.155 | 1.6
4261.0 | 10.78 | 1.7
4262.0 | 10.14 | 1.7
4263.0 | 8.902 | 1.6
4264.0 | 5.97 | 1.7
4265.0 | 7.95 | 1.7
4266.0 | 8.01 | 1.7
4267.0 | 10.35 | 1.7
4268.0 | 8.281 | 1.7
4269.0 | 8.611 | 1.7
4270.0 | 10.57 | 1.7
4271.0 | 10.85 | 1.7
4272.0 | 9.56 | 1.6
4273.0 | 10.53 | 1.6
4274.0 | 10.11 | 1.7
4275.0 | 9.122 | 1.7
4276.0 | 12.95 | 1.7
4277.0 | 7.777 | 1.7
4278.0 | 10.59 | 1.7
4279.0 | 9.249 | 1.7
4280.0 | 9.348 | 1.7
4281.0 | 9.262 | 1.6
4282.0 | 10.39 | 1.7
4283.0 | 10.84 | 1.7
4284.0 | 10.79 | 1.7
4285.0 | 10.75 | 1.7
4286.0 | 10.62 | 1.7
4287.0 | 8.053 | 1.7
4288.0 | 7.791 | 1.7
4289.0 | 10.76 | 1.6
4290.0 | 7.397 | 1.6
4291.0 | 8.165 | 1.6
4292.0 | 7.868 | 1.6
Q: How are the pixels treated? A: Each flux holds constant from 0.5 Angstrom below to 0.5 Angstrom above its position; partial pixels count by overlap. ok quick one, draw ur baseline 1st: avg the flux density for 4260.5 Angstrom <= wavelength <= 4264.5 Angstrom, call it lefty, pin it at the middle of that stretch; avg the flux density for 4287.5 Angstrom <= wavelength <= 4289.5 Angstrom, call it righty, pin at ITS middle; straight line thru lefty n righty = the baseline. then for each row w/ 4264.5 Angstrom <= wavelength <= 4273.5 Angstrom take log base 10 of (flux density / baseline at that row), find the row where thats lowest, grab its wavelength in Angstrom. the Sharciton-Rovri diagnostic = 4265.0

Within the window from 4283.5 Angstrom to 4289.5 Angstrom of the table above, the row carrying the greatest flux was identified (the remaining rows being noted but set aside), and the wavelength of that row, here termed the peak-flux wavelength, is 4284.0 Angstrom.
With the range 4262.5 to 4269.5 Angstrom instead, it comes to 4267.0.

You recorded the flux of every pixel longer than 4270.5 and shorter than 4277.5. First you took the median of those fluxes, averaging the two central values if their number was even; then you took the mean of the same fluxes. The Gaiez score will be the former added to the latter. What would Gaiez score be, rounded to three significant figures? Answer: 20.2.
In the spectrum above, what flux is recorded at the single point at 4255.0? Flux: 7.728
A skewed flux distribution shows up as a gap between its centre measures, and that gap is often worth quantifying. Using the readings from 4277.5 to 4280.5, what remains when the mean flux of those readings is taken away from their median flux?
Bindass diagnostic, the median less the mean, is -0.4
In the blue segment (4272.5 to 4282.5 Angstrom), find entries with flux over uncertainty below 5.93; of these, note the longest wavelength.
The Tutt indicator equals 4281.0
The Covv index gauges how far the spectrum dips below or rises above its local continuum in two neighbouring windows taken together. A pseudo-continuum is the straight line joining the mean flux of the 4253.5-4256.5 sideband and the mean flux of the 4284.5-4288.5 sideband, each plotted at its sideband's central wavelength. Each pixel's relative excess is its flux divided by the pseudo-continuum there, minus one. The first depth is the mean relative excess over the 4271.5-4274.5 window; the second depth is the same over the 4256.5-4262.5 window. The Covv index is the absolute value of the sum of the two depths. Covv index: 0.089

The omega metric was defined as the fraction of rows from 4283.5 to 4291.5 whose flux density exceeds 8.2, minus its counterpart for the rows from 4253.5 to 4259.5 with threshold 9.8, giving 0.33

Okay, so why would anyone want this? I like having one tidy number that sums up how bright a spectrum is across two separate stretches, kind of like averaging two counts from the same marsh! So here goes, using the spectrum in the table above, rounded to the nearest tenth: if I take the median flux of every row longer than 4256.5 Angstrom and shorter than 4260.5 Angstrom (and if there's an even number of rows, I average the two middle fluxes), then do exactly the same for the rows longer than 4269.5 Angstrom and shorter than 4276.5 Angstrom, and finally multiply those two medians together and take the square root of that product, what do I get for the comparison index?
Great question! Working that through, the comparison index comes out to 9.3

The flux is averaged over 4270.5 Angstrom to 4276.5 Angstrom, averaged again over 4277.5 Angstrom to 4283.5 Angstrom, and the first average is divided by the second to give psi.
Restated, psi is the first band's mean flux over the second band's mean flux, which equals 1.06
